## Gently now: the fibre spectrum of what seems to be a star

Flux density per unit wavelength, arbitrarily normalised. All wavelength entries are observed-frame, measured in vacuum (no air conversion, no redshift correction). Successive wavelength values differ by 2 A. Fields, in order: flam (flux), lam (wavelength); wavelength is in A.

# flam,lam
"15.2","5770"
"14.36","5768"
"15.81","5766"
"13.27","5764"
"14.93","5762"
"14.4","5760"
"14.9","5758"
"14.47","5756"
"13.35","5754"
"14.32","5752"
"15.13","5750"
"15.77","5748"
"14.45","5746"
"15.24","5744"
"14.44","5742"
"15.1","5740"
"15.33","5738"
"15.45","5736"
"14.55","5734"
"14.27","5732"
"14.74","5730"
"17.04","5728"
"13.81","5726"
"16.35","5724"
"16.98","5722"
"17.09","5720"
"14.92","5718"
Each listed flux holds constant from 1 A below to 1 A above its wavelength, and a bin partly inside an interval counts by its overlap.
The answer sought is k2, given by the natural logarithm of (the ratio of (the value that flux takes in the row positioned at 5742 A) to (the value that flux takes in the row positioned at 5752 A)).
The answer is 0.01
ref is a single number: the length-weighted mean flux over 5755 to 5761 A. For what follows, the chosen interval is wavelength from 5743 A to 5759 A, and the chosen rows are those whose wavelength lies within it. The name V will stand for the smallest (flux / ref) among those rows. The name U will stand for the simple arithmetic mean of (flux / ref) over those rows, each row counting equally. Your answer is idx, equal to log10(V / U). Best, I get -0.042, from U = 1.01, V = 0.915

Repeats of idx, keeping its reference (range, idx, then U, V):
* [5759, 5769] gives -0.040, 1.00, 0.910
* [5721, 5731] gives -0.058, 1.08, 0.947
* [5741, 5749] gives -0.016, 1.03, 0.990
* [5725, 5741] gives -0.037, 1.03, 0.947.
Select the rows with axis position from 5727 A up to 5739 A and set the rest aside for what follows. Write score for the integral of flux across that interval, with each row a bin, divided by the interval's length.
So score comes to 15.2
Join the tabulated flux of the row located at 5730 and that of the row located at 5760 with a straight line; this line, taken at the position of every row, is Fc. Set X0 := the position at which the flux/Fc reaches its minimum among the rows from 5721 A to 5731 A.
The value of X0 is 5726 A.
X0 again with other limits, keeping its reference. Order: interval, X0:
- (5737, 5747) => 5742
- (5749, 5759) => 5754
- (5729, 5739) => 5732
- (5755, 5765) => 5764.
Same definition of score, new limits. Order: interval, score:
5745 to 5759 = 14.6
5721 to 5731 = 15.8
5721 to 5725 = 16.7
